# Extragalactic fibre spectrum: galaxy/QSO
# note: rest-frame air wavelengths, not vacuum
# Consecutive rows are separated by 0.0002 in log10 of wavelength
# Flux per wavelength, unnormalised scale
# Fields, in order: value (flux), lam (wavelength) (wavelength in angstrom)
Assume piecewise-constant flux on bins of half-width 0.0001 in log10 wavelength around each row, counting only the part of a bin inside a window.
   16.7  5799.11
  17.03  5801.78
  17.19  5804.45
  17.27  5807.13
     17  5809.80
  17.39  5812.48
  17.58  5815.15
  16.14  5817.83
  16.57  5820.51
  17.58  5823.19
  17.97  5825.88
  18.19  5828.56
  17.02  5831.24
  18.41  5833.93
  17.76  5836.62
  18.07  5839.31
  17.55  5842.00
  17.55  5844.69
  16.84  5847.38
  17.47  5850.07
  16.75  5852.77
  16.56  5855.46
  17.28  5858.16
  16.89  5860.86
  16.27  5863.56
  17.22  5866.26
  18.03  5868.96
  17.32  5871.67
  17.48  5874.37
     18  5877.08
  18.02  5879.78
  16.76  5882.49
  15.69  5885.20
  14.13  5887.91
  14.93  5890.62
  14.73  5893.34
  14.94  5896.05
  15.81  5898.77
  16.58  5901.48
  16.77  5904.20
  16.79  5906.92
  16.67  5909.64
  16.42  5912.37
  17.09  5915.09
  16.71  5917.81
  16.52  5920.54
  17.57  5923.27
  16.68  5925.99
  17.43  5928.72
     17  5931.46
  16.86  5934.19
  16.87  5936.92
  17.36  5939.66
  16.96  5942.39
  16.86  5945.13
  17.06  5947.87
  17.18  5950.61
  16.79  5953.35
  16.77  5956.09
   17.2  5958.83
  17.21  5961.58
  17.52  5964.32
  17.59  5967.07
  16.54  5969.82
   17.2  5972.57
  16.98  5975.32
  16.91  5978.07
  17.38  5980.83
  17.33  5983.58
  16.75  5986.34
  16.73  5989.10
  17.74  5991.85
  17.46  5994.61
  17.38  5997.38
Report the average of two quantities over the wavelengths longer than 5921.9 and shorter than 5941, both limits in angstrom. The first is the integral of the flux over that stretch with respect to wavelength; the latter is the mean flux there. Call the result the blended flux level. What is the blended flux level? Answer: 172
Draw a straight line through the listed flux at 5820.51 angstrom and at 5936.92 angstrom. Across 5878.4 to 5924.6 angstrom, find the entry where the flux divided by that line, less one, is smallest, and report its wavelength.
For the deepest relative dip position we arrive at 5887.91 angstrom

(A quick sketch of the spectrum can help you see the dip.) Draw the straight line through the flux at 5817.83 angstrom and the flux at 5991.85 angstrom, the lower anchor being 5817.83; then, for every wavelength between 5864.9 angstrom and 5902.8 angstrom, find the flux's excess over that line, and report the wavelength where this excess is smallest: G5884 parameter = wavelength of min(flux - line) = 5887.91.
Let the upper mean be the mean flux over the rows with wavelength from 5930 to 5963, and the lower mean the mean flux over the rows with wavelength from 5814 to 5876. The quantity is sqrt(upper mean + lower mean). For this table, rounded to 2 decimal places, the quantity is 5.86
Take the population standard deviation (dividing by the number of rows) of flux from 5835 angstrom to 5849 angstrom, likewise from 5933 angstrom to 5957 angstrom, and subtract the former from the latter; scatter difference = -0.22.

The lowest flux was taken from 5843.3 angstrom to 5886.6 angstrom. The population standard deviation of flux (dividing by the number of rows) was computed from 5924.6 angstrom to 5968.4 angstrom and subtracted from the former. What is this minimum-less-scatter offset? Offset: 15.4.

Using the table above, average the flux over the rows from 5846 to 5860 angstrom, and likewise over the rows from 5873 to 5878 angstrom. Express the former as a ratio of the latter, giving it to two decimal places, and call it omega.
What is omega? 0.96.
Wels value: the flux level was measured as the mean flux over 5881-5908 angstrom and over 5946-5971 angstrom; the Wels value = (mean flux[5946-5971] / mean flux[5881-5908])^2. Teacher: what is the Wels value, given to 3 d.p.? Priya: 1.184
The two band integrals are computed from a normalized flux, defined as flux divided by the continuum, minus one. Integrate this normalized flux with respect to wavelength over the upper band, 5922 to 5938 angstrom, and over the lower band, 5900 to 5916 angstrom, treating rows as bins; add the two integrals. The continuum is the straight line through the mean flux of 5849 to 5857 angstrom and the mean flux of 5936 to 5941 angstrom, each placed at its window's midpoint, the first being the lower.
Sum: -0.3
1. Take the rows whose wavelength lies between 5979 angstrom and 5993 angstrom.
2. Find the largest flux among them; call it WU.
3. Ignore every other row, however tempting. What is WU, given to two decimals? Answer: 17.74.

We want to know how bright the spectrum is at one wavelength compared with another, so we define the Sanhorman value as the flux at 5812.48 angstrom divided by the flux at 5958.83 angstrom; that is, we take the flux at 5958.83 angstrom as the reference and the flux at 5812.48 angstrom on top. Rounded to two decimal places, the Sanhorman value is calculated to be 1.01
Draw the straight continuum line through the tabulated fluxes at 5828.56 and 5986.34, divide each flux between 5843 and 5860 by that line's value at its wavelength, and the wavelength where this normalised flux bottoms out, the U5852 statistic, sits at 5855.46 angstrom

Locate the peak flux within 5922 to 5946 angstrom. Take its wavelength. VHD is 5923.27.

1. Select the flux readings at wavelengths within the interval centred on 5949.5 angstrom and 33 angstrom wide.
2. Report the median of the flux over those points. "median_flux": 17.0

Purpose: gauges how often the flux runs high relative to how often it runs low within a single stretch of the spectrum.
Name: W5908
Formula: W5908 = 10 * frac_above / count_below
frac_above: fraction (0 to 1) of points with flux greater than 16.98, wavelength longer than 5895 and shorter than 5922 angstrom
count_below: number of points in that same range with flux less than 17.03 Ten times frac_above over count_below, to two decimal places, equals 0.11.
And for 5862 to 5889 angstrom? 1.50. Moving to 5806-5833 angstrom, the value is 2.00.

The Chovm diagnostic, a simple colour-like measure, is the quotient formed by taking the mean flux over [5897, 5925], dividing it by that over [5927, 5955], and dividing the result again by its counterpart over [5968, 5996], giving 0.057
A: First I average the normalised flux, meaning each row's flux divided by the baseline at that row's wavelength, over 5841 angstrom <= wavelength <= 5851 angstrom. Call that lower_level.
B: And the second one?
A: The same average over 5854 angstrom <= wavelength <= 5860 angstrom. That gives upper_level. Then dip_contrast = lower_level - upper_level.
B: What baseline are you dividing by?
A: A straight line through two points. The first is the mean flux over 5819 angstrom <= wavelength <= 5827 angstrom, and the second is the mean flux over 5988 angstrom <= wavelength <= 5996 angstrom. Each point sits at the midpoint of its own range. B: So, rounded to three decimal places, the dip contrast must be 0.025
